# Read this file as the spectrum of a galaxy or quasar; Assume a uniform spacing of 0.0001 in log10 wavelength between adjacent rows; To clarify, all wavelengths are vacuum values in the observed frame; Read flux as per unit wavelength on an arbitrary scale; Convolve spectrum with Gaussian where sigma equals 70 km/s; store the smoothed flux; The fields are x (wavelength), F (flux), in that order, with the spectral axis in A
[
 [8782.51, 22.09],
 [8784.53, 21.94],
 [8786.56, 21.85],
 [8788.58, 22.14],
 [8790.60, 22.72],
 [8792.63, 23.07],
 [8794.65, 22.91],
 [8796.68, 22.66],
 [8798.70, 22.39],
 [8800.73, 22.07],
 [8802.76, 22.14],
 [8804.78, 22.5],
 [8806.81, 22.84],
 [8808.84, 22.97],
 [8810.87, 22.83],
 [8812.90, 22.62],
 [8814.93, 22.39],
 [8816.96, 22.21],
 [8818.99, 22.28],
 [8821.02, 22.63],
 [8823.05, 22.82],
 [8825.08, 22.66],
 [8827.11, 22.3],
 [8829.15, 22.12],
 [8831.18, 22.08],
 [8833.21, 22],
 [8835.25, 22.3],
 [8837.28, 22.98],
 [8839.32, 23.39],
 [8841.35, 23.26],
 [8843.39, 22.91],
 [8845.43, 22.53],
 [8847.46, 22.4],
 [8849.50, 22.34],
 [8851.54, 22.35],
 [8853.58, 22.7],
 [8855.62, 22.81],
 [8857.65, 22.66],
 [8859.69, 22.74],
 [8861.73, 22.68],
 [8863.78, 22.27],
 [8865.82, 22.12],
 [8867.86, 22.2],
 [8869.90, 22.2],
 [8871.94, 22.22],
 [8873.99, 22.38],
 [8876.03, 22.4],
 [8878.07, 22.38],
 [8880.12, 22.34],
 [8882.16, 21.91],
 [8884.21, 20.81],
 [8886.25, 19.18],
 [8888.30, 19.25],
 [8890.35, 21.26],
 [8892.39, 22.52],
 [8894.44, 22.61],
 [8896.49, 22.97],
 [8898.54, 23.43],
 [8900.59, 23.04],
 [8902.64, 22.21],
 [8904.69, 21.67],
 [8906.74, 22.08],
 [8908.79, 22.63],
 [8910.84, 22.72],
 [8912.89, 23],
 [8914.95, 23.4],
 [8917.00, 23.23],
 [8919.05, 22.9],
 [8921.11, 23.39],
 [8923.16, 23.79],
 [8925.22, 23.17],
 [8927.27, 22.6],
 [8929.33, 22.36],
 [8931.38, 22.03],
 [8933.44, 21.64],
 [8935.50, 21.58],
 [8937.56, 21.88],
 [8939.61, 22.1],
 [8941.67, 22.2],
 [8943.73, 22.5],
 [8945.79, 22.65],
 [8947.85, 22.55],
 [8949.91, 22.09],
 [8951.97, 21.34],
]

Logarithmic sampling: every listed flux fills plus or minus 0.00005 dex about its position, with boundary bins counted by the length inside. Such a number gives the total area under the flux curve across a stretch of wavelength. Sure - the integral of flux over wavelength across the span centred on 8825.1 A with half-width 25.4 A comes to 1145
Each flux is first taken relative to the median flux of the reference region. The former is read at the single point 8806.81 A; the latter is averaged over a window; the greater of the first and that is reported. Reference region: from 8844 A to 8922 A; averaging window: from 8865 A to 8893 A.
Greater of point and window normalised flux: 1.02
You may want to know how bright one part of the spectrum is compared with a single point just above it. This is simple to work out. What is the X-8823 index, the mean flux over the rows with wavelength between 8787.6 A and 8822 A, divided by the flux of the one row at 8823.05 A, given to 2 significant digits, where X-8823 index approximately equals 0.99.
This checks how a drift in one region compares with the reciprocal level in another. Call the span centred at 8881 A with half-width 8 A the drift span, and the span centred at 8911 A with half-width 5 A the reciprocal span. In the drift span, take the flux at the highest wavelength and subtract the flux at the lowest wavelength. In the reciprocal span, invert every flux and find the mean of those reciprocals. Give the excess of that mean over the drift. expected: 3.2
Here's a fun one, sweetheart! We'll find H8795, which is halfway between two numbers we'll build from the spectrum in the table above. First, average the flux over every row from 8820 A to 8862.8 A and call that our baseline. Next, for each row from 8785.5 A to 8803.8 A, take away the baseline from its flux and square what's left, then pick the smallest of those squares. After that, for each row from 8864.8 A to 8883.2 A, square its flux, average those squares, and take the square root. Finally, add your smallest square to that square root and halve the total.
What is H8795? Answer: 11.1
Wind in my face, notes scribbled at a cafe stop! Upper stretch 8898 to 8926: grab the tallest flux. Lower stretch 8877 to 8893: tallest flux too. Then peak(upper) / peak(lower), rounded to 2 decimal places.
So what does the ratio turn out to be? 1.06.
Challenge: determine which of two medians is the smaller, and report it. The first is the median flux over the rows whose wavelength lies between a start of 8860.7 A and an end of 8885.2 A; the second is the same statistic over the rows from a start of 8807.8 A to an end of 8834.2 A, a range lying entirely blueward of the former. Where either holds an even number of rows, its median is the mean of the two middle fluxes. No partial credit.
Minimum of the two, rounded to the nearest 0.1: 22.2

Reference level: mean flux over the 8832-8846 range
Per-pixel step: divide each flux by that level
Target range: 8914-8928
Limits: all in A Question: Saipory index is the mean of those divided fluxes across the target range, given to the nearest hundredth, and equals 1.02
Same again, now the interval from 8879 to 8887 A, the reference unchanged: 0.93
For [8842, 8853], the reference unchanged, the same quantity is 0.99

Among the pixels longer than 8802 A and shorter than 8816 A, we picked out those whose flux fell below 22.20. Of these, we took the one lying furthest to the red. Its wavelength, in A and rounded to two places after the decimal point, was 8802.76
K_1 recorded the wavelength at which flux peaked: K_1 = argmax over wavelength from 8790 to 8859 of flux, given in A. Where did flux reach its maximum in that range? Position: 8839.32 A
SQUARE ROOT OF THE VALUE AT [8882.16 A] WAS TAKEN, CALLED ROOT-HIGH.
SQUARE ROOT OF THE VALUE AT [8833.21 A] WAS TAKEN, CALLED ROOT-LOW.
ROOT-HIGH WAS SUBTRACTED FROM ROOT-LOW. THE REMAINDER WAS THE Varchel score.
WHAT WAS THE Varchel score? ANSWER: 0.01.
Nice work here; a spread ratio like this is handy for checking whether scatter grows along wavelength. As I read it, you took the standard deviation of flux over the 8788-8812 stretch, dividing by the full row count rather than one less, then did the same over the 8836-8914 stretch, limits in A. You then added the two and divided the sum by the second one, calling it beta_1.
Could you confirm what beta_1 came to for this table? 1.38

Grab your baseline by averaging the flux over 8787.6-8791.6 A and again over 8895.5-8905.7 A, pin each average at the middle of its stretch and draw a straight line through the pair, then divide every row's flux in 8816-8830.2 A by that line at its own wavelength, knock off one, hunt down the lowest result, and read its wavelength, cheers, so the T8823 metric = 8829.15 A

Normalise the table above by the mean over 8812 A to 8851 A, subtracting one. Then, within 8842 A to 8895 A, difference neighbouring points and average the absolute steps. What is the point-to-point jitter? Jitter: 0.016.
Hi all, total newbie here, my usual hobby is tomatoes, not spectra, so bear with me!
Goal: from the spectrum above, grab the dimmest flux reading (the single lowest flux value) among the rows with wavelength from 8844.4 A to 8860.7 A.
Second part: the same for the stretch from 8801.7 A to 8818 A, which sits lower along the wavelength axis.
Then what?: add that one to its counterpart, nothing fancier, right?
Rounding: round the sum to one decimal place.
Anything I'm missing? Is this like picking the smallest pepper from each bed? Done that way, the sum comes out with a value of 44.5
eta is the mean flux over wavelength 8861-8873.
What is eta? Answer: 22.3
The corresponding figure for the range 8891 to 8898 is 22.7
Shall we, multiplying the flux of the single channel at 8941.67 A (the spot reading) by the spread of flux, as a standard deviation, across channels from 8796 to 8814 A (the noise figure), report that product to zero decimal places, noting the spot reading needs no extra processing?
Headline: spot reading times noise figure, 7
